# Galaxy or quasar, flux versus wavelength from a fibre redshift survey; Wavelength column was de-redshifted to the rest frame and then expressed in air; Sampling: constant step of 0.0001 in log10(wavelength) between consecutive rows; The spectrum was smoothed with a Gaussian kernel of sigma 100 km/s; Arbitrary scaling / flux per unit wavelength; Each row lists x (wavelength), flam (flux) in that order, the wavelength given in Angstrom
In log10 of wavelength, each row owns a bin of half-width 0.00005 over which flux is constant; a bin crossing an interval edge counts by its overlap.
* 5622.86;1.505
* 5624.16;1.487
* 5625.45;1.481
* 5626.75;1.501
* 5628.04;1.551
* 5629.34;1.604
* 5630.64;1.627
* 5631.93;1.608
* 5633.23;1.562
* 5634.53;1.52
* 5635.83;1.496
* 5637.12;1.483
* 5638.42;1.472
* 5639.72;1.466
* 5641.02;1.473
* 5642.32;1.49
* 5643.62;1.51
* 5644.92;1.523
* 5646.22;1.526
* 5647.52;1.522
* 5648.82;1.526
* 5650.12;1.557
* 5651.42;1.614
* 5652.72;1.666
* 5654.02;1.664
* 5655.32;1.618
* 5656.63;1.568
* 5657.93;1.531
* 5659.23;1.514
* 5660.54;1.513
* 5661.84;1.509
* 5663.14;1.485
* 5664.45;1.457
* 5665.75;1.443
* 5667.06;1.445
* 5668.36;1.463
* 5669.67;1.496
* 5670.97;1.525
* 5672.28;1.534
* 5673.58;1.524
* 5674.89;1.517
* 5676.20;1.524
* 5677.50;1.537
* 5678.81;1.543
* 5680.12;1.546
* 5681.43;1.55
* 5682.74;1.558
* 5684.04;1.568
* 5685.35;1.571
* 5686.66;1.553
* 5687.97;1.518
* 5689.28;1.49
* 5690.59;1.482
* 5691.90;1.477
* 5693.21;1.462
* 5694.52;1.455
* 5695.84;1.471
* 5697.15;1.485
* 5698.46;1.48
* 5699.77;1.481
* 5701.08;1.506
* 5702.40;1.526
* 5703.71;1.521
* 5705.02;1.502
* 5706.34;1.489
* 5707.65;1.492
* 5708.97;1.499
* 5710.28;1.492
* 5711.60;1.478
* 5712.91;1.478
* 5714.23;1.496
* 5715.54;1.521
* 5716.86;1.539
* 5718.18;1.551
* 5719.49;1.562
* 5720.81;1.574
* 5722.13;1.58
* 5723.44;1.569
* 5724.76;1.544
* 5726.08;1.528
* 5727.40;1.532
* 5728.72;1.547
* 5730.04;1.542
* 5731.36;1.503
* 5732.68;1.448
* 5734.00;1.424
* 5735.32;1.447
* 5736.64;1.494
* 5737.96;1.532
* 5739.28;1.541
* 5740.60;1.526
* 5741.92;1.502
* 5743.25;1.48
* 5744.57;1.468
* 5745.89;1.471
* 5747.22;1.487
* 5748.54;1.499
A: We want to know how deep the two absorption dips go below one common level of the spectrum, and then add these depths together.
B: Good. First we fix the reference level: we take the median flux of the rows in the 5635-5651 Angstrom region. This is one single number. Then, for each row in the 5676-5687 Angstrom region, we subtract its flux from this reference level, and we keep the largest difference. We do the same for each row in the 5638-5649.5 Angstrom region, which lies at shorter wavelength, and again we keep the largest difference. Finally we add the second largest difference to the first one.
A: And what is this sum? 0.016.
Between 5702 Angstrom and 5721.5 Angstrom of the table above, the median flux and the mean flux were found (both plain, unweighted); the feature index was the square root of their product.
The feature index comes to 1.51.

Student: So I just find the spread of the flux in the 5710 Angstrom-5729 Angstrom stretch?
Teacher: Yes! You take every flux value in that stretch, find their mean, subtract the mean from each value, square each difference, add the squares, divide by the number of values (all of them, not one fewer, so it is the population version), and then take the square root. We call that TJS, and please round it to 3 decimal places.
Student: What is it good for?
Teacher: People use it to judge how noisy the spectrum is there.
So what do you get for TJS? 0.033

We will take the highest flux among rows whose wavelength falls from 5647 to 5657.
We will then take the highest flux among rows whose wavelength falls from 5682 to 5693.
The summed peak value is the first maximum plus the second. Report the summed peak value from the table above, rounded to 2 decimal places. 3.24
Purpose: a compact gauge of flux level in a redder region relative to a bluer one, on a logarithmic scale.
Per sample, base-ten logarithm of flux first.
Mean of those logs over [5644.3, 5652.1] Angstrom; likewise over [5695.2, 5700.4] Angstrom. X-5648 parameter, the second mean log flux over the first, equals 0.90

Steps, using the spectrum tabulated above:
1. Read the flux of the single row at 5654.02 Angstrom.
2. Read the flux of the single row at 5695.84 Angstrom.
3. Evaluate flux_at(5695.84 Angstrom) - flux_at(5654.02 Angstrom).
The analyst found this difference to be -0.19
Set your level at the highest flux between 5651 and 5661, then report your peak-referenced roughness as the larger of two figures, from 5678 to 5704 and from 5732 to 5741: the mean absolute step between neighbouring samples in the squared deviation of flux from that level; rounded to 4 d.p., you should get 0.0097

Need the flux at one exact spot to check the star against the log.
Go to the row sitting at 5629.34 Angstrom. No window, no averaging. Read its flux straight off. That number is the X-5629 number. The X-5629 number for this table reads 1.604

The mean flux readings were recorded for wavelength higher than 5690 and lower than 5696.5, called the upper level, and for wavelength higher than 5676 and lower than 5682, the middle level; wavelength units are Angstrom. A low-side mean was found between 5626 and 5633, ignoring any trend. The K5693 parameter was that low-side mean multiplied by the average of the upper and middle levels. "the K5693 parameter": 2.37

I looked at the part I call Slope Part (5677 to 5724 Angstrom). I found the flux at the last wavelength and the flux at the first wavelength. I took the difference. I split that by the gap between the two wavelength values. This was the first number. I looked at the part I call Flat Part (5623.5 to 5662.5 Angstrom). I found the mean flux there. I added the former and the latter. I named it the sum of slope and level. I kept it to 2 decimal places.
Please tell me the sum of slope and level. 1.54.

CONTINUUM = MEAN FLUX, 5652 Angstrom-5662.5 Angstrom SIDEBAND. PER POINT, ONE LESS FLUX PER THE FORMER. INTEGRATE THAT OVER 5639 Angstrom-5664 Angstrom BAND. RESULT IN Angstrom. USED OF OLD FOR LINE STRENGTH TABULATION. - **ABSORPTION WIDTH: 0.5 Angstrom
